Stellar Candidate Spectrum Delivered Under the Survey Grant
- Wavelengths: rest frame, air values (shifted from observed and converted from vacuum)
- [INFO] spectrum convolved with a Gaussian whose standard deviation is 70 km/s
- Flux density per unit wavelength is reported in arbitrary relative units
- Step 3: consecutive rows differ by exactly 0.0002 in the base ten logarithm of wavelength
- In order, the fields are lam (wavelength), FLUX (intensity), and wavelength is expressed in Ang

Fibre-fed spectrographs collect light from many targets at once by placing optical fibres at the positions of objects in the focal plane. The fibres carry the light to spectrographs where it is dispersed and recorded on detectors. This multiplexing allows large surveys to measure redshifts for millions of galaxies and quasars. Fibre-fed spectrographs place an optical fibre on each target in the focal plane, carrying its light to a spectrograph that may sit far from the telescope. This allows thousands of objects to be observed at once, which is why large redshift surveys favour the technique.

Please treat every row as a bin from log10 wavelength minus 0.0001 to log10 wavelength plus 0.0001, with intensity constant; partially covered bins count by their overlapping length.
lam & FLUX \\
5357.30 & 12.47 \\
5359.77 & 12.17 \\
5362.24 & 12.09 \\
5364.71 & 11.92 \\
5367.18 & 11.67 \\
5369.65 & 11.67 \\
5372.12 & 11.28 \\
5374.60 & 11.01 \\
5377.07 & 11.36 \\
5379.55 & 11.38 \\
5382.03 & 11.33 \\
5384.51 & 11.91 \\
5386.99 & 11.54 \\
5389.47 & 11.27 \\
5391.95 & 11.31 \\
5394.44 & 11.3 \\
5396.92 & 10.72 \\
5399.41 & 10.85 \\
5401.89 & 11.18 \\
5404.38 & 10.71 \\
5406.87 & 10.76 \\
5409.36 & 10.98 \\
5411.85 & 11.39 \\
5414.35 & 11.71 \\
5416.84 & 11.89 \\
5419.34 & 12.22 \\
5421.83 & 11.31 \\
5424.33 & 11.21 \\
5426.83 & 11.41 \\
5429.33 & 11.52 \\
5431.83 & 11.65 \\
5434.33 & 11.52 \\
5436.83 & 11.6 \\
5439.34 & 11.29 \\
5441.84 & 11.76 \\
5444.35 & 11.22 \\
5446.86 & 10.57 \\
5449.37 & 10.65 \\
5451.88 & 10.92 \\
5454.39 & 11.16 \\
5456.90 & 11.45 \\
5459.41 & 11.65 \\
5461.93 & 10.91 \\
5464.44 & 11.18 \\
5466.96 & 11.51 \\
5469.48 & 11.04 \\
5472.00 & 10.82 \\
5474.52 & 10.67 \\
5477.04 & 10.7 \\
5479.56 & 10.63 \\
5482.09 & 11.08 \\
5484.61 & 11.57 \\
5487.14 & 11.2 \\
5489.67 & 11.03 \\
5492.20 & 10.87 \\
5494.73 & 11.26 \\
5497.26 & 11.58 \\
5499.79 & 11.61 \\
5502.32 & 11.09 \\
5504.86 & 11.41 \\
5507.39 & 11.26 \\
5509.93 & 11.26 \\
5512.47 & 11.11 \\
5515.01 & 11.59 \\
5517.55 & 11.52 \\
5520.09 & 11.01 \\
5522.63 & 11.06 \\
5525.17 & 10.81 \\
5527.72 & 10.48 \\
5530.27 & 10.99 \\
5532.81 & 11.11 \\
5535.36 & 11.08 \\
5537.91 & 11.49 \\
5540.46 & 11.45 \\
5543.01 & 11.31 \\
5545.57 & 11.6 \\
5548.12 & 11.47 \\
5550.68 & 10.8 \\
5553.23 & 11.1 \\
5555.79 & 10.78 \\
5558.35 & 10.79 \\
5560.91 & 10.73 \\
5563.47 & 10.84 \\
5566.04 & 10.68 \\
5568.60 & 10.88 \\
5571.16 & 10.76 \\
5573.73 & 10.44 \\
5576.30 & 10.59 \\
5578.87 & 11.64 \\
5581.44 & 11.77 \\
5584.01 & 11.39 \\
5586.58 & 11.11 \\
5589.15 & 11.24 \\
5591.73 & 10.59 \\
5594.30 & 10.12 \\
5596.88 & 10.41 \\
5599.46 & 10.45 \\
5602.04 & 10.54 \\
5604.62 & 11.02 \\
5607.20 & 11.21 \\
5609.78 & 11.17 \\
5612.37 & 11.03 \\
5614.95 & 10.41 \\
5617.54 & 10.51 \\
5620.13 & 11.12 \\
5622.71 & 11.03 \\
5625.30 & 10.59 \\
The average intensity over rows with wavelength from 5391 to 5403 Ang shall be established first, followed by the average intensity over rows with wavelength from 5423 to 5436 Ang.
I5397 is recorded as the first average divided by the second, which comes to 0.97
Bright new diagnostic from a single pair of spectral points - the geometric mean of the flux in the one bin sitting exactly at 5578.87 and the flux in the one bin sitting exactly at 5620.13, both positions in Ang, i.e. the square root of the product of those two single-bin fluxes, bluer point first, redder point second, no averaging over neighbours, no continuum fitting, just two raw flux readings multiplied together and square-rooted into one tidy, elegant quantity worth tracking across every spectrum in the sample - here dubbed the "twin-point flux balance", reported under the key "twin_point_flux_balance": 11.4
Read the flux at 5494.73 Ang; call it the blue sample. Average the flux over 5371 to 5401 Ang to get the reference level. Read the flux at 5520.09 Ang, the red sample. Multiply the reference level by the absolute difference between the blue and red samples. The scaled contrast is 2.8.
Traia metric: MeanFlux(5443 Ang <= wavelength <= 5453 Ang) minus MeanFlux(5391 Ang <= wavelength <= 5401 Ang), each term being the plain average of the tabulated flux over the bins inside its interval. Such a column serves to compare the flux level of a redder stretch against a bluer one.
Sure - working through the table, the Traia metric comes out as -0.2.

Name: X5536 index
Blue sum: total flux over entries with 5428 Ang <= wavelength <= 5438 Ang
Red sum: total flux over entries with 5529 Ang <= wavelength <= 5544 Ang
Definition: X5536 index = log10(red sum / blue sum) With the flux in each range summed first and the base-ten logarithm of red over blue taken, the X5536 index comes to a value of 0.16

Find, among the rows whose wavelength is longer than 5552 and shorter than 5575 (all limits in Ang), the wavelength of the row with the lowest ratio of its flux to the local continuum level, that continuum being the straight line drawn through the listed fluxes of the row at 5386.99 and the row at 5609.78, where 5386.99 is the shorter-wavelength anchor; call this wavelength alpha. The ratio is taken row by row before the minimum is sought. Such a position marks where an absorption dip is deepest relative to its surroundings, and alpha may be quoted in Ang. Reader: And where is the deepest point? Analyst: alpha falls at 5573.73 Ang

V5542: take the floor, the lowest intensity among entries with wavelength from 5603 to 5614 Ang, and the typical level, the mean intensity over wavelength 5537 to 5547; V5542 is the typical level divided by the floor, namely 1.04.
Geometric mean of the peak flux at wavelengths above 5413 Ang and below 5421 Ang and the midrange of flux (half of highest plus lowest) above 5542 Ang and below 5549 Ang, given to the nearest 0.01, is 11.83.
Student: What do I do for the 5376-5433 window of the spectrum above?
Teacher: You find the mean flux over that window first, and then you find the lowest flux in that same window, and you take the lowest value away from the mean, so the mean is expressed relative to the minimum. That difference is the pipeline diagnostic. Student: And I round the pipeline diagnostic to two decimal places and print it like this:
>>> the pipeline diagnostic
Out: 0.63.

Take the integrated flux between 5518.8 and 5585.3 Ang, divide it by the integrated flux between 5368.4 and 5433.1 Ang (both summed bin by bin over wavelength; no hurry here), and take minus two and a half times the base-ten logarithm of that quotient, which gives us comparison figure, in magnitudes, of -0.001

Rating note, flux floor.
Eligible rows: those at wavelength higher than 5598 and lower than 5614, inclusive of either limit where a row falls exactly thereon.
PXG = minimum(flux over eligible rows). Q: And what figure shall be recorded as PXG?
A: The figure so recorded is 10.45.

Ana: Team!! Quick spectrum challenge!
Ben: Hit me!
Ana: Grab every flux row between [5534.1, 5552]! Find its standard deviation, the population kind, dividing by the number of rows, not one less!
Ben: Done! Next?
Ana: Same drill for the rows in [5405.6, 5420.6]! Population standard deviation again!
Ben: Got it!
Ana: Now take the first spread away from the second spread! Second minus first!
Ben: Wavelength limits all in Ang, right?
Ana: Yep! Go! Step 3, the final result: 0.25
